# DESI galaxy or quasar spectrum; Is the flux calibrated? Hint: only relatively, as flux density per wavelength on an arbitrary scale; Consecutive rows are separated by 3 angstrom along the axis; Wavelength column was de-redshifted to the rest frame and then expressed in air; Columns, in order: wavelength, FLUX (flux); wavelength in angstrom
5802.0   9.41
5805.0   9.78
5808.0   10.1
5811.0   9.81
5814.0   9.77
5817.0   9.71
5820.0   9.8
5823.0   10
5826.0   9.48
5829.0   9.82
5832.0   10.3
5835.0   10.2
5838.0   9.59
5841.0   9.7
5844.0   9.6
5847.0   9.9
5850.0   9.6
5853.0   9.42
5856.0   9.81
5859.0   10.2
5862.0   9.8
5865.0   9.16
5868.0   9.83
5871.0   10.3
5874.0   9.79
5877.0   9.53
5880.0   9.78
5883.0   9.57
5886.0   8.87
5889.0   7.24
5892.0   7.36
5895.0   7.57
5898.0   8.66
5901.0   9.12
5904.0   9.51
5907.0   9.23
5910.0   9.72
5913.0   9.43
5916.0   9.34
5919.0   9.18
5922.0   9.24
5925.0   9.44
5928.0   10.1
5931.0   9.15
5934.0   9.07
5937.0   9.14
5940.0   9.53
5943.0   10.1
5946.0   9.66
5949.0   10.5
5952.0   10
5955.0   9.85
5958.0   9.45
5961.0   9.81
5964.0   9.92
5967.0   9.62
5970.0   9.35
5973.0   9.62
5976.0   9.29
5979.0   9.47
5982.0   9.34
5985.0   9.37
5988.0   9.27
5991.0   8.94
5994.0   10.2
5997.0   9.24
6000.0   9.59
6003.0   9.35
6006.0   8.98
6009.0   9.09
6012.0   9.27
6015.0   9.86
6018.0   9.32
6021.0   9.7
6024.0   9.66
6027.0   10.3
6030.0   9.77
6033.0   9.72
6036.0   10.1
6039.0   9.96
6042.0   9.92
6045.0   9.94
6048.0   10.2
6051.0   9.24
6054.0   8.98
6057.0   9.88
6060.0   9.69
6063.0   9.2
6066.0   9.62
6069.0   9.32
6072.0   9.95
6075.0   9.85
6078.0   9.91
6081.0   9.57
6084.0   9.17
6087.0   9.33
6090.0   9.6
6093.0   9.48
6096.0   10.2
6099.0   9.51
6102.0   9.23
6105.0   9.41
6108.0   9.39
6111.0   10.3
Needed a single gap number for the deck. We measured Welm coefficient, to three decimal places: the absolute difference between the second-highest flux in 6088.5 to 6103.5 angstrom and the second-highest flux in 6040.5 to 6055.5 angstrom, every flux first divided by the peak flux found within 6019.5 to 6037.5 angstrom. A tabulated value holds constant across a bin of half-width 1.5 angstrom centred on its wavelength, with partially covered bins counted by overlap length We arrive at 0.033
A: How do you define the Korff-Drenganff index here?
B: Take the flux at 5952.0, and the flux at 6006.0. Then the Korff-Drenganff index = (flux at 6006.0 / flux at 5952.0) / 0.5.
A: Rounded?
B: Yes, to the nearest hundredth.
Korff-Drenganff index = 1.80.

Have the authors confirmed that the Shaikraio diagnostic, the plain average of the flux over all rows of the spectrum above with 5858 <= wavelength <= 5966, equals 9.39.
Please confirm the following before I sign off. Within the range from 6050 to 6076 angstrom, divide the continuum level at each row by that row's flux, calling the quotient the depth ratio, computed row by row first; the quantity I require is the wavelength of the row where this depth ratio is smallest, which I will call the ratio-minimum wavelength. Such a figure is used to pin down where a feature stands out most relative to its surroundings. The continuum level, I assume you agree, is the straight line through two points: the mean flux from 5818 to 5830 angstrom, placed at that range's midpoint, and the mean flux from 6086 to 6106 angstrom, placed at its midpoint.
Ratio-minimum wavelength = 6072.0 angstrom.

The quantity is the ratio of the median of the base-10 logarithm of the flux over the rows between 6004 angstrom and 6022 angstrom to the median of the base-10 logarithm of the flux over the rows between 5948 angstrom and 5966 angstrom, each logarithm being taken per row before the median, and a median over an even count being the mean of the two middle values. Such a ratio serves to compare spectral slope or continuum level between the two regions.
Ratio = 0.97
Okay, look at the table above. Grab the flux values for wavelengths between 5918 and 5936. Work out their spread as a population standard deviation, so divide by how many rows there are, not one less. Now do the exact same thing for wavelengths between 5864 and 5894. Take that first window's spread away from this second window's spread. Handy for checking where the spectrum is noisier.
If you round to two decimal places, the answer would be 0.64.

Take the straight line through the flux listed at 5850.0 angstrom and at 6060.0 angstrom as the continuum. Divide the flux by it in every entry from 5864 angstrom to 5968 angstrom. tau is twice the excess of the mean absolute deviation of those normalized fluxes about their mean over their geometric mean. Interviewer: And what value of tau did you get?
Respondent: -1.84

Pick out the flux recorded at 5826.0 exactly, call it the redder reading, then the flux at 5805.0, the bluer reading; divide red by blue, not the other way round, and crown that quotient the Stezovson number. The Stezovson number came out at 0.969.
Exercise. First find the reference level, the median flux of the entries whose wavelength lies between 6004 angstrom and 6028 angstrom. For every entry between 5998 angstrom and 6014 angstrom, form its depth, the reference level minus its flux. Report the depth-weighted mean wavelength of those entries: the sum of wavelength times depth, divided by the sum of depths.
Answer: 6008.3 angstrom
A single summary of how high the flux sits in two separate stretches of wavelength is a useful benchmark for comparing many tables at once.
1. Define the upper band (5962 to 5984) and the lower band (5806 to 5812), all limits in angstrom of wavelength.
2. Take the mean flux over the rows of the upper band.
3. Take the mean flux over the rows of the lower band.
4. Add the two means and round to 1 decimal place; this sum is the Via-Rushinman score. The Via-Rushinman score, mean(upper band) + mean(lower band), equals 19.5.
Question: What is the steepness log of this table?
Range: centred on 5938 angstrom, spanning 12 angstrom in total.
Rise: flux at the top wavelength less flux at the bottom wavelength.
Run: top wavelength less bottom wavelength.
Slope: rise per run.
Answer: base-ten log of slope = -0.9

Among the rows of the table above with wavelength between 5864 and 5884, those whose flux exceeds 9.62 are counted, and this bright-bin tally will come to 4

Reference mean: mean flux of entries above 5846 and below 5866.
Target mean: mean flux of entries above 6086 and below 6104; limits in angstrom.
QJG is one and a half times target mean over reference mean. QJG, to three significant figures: 1.48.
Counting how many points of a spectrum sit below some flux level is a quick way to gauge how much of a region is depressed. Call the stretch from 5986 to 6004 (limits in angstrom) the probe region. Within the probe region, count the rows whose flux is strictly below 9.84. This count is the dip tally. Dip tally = 5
